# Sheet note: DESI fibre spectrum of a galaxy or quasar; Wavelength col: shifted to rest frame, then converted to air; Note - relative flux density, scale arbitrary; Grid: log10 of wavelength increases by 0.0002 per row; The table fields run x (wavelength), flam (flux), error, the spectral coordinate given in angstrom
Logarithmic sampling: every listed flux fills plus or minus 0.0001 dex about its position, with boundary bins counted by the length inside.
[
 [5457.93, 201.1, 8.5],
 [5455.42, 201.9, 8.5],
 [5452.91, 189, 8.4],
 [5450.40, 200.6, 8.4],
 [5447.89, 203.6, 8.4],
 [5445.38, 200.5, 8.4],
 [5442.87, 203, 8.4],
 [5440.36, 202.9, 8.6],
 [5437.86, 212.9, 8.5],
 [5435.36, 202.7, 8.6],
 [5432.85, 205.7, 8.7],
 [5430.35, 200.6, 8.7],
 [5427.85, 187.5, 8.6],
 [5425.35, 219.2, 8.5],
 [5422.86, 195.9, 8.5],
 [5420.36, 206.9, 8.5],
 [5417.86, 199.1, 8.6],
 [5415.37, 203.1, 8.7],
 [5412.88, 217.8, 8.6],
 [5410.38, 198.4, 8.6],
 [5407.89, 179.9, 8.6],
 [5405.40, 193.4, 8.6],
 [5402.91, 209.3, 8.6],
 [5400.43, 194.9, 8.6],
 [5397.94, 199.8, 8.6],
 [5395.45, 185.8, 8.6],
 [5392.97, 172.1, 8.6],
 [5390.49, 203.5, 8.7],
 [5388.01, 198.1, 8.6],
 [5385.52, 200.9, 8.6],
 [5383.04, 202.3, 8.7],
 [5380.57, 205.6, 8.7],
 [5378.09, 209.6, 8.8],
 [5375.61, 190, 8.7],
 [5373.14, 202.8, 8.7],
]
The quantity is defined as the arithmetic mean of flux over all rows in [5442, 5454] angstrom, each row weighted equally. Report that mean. 199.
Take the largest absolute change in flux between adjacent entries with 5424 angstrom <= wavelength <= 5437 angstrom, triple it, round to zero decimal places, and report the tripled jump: 95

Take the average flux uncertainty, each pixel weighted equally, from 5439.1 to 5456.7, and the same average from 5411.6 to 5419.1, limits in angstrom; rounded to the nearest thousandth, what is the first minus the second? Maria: -0.190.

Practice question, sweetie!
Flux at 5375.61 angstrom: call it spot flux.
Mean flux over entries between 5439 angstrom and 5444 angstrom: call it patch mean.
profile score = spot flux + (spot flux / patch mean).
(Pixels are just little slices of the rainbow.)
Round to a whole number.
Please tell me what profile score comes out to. 191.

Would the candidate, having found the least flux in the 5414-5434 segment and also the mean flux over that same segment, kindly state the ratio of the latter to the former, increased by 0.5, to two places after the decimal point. 1.58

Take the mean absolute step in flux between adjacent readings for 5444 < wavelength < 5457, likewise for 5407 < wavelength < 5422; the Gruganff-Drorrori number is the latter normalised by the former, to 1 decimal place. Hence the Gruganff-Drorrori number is 1.7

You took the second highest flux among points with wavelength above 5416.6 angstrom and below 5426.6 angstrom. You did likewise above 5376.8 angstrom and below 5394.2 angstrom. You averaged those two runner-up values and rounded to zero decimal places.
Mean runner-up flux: 206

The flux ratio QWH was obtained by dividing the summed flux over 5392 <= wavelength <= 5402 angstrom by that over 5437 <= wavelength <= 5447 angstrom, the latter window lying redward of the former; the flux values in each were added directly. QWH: 0.92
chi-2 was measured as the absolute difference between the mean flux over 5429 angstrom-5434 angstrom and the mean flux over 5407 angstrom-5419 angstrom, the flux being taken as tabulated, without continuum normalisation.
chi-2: 3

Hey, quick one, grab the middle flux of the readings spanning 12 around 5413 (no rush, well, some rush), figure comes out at 199.1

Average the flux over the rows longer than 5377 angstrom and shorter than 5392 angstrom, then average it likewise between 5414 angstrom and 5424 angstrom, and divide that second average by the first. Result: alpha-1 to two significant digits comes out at 0.99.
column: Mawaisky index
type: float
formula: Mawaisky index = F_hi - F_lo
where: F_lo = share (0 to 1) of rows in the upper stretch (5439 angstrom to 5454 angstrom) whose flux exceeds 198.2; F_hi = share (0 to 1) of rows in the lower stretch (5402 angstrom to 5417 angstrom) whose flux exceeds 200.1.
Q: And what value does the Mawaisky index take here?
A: -0.3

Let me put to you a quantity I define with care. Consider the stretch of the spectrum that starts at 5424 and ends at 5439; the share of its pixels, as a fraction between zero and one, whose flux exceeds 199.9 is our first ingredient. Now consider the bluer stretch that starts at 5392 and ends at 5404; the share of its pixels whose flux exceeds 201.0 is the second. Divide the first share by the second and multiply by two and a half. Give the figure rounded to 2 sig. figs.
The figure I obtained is 10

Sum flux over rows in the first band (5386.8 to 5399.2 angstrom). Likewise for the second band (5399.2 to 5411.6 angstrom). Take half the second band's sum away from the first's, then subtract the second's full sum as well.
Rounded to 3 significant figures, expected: -505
